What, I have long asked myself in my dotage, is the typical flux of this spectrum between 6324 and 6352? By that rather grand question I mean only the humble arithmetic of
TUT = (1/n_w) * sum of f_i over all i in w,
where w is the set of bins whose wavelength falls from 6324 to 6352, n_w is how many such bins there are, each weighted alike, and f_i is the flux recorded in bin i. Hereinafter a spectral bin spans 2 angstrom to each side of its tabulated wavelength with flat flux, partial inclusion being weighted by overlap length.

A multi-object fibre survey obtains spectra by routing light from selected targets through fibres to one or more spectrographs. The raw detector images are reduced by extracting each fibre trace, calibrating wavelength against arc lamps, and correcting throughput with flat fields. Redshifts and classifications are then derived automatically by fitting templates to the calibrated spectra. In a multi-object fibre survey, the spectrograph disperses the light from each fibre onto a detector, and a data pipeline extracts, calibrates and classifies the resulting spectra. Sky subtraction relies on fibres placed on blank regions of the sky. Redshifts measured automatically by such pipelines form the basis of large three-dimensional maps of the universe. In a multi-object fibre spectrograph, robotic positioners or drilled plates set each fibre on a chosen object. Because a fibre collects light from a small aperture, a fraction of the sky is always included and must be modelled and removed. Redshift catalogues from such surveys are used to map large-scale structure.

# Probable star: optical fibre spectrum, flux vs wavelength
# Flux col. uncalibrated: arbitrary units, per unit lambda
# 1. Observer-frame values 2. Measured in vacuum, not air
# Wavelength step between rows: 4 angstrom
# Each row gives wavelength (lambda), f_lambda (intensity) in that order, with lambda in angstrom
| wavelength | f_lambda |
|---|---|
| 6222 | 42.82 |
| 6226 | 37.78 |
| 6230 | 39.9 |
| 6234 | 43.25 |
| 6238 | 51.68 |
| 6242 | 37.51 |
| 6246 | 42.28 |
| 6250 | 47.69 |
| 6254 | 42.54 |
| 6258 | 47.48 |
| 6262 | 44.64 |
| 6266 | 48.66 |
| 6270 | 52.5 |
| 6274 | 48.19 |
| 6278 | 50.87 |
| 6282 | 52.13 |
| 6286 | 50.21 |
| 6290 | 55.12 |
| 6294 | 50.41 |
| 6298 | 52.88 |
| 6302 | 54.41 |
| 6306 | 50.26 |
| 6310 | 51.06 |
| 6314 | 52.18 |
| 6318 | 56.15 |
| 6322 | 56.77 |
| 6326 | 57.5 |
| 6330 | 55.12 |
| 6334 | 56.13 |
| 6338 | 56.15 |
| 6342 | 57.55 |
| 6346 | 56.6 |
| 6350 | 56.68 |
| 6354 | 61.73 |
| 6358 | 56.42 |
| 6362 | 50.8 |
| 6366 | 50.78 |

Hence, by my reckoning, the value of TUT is 56.5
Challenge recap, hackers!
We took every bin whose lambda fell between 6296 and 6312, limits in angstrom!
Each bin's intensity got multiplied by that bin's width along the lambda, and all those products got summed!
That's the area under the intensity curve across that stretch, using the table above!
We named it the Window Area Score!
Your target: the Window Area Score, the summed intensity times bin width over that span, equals 834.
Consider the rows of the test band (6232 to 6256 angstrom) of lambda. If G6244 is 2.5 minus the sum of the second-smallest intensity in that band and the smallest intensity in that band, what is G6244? -77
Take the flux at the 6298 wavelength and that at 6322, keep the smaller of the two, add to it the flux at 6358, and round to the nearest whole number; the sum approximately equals 109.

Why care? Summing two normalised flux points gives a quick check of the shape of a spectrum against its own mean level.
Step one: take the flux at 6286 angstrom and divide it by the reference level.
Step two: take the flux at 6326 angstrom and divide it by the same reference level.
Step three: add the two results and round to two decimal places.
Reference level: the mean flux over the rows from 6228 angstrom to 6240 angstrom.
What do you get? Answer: 2.40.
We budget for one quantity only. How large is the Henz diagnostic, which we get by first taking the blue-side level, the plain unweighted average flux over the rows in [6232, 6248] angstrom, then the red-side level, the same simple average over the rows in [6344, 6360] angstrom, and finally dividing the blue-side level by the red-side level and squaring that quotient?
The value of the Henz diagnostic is 0.57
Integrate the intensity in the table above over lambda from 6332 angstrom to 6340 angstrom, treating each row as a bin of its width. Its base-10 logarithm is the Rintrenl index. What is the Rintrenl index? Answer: 2.65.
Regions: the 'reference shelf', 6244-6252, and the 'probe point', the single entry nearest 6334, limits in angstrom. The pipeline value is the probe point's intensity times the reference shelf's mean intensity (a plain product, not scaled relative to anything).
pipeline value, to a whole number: 2525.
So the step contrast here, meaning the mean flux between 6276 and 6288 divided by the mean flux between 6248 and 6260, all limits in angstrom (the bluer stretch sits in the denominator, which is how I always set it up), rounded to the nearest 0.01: 1.11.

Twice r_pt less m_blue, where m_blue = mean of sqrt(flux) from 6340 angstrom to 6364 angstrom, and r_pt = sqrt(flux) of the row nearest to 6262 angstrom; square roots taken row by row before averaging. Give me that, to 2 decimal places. 5.84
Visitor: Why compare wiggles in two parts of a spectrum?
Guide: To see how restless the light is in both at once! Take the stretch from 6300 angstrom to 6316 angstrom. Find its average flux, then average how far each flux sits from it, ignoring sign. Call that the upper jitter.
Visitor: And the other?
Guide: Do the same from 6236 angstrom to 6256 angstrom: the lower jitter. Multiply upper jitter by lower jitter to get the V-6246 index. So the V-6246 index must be 5.6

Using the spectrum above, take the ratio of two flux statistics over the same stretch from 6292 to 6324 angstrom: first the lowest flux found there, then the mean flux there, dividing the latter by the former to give 1.05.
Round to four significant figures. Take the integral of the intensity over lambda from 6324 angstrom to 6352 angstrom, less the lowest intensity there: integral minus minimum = 1528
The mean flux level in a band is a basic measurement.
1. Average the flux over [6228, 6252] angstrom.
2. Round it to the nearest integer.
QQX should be 44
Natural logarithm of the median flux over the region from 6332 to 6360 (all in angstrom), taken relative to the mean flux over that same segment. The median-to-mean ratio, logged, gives -0.013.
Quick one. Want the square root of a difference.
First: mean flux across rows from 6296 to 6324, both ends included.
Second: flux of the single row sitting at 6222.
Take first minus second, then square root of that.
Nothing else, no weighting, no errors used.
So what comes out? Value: 3.3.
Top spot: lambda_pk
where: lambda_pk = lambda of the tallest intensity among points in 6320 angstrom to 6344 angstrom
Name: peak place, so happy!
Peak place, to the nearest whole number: 6342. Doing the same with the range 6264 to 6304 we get 6290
